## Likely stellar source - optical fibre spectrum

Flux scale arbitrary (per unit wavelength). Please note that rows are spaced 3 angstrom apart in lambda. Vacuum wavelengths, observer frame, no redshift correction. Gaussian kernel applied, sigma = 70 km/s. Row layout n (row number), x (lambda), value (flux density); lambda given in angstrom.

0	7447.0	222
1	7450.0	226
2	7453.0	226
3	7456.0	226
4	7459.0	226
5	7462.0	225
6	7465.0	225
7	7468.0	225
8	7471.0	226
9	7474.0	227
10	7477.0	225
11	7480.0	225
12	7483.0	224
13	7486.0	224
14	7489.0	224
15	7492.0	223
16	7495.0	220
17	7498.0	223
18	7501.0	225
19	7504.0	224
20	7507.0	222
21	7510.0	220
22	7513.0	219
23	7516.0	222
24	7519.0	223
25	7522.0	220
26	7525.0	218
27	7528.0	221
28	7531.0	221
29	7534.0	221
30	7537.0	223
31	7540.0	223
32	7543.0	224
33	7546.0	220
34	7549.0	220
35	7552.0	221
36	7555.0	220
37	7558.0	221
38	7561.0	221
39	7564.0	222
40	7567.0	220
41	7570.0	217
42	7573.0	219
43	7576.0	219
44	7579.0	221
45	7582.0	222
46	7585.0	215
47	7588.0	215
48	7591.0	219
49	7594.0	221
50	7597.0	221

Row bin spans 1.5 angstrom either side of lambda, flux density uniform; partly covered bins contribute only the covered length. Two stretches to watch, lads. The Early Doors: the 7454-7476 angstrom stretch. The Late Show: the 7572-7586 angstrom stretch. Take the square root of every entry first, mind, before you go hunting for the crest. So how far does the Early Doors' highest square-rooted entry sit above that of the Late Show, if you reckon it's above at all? 0.17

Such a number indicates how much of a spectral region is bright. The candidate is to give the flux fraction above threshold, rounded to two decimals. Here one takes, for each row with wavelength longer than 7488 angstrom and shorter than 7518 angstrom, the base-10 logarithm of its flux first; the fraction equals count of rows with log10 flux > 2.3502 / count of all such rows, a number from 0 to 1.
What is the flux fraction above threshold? 0.30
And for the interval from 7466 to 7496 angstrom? 0.80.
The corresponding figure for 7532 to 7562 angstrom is 0.10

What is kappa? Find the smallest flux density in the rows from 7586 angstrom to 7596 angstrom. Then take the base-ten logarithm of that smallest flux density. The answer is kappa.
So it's 2.33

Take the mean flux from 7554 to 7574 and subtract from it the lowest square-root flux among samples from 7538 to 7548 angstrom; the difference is 205.2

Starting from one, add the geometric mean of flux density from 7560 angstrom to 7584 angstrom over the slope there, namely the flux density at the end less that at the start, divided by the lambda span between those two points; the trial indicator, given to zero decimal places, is 4624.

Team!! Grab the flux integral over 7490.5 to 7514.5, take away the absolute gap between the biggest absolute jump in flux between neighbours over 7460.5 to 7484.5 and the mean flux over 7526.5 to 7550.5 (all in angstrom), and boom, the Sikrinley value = 5108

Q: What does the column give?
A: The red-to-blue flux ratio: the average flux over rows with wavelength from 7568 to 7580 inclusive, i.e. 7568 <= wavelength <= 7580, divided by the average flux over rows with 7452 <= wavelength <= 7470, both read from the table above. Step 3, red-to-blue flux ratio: 0.971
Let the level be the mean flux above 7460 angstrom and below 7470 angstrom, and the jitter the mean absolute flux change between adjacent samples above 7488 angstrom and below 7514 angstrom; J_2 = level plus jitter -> 227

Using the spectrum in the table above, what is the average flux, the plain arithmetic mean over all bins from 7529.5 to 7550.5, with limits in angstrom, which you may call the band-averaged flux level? 221.7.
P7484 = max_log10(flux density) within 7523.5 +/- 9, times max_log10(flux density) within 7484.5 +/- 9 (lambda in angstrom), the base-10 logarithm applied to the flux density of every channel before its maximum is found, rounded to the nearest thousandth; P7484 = 5.524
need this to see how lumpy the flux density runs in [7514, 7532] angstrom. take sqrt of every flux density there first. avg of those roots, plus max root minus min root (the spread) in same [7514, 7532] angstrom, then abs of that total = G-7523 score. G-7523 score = 15.0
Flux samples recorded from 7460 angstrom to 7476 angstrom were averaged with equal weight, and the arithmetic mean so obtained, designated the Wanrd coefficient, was 225.6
